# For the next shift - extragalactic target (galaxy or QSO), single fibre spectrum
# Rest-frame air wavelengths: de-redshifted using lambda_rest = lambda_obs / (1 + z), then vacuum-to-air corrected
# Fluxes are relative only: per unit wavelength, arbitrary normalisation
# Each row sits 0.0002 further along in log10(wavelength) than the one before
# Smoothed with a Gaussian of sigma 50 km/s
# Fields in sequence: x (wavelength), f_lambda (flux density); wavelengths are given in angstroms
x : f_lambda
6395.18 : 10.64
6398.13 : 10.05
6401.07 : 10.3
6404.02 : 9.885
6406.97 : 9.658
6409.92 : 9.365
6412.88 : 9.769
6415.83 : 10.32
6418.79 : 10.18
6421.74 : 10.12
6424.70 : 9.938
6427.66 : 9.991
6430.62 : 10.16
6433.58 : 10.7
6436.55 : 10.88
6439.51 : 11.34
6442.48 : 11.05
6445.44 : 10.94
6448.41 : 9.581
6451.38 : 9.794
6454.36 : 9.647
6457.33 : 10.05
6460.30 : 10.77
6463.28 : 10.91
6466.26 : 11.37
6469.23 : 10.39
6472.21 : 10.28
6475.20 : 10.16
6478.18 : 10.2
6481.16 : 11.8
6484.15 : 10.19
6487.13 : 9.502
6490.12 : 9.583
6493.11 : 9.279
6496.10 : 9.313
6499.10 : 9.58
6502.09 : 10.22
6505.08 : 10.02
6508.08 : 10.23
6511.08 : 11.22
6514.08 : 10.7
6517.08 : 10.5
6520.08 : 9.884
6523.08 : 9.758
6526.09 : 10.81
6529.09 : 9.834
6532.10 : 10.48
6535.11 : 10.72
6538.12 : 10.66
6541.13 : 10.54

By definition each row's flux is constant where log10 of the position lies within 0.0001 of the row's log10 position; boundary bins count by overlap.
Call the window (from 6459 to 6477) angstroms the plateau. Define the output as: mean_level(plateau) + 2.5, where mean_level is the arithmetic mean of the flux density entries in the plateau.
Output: 13.1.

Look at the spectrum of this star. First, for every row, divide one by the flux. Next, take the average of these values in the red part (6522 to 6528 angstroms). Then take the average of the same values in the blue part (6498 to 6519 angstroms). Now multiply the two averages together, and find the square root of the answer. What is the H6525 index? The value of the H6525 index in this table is 0.0971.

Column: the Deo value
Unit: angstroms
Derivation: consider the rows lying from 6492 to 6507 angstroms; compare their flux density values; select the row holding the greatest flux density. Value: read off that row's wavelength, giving 6502.09 angstroms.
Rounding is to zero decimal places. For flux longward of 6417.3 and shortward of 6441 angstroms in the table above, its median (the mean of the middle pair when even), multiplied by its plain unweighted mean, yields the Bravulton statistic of 106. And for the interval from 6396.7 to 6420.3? 99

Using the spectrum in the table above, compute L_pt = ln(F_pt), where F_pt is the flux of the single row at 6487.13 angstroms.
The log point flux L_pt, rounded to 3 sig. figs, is 2.25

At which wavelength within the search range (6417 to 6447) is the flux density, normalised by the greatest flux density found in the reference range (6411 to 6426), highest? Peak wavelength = 6439.51 angstroms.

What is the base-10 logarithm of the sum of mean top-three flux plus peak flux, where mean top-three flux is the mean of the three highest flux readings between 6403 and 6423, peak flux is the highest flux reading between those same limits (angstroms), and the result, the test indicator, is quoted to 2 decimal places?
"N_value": 1.31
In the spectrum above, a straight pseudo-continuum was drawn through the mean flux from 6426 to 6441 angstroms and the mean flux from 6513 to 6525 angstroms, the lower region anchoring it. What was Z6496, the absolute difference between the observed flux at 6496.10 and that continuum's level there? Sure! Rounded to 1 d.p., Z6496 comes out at 1.0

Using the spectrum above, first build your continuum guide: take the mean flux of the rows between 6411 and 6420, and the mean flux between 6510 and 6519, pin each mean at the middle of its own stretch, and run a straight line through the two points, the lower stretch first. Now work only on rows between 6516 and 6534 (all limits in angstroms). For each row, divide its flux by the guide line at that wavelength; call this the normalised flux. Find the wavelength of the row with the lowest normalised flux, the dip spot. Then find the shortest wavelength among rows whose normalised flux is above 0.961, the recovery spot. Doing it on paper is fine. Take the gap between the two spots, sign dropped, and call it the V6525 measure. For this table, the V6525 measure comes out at 6.0 angstroms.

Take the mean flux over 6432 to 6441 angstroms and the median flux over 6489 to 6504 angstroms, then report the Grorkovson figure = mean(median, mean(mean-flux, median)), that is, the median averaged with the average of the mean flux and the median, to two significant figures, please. 9.9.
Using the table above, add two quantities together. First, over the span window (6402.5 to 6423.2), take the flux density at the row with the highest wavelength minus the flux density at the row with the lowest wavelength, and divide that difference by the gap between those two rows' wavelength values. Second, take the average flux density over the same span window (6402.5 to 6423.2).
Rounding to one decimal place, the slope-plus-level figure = 9.9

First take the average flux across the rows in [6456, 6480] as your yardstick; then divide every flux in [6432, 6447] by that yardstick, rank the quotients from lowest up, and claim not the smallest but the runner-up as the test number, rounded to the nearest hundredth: 1.03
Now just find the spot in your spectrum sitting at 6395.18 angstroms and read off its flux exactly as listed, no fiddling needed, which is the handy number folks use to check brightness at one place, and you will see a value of 10.64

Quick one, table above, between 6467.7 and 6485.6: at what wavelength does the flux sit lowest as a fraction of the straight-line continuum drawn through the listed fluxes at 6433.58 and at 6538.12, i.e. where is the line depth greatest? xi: 6475.20 angstroms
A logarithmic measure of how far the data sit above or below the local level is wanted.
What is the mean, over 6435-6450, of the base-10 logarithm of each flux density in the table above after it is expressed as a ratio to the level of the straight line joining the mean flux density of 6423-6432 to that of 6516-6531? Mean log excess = 0.029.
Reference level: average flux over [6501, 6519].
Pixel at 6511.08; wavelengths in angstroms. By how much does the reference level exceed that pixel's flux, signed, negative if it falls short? -0.7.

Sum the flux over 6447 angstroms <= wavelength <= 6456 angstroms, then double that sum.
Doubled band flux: 58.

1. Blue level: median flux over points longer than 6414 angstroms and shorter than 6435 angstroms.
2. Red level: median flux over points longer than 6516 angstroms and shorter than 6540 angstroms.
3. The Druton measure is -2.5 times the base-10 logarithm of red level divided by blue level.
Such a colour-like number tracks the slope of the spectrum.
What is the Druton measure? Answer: -0.035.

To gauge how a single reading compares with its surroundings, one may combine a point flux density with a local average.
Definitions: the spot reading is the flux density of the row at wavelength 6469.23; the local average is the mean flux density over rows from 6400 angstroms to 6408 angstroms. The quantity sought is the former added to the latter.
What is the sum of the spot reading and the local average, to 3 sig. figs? 20.3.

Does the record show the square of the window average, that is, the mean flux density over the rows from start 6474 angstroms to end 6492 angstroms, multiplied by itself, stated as 105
